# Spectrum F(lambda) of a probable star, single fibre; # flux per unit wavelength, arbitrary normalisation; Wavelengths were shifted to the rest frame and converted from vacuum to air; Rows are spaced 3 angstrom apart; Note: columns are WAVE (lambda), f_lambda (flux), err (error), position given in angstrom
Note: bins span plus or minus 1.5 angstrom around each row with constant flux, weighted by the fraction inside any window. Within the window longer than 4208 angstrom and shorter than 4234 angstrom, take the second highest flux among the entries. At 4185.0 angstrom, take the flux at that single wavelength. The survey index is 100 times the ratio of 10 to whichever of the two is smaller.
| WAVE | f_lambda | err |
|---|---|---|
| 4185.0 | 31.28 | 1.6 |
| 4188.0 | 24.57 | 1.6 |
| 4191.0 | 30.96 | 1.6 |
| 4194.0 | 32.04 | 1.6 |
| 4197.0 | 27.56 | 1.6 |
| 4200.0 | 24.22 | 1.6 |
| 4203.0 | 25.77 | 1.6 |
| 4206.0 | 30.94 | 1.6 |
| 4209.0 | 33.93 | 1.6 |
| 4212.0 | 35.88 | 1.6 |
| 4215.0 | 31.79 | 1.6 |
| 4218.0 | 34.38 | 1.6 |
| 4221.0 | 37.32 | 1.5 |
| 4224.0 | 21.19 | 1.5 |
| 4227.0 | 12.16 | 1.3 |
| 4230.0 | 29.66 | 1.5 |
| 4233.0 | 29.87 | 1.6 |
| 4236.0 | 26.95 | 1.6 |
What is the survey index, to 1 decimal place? 32.0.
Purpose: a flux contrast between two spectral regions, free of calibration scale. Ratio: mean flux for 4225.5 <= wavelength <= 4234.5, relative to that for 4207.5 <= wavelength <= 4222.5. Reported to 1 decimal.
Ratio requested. 0.7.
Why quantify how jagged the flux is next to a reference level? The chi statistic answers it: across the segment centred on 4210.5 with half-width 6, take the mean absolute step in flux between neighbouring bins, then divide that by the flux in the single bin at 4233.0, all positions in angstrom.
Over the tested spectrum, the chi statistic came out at 0.10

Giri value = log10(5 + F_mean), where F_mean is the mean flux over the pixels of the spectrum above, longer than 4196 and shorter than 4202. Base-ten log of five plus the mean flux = 1.49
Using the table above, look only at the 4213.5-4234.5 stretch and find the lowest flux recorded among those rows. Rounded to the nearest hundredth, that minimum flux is 12.16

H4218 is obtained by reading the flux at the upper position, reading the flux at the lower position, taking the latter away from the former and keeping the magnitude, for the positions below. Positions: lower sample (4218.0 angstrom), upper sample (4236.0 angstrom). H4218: 7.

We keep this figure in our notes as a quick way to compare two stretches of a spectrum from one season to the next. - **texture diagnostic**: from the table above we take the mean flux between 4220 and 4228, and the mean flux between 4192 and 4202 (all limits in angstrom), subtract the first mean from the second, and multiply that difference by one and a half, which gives 7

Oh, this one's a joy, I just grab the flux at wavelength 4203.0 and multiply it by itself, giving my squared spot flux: 664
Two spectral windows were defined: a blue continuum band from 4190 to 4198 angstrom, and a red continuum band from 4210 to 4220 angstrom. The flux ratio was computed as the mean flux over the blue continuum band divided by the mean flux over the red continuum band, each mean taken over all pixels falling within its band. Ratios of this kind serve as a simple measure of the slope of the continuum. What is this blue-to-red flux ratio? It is 0.89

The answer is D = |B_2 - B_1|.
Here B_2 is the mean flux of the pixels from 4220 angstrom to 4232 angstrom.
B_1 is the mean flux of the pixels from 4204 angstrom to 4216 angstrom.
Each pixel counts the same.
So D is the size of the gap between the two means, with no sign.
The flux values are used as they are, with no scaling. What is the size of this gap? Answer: 8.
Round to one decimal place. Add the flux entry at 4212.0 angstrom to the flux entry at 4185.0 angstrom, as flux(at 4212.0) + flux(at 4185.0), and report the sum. 67.2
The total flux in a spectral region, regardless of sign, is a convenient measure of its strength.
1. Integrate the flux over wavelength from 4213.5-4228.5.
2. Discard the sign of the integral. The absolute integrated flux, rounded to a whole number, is 411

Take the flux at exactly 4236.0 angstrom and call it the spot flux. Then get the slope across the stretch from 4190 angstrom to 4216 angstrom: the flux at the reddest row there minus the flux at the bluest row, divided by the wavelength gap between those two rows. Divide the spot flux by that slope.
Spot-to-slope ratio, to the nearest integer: 779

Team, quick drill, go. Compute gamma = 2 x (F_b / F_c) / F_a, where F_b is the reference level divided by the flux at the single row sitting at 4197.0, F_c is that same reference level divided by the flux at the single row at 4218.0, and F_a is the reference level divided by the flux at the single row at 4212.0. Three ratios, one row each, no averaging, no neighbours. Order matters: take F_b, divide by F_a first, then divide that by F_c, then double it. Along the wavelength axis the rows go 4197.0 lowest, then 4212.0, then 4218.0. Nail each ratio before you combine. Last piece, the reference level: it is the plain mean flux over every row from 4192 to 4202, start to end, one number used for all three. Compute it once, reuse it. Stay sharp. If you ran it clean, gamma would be 3.2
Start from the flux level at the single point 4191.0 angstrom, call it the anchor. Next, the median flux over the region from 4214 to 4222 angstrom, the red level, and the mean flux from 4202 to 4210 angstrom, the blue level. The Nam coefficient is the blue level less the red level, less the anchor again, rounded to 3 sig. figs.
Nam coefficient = -35.1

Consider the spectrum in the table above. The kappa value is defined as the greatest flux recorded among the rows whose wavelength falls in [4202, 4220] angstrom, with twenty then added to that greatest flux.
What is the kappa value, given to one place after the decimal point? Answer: 55.9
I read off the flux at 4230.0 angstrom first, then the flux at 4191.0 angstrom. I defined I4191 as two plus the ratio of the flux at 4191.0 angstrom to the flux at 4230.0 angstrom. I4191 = 3.0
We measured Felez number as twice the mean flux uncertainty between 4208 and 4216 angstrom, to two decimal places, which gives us 3.20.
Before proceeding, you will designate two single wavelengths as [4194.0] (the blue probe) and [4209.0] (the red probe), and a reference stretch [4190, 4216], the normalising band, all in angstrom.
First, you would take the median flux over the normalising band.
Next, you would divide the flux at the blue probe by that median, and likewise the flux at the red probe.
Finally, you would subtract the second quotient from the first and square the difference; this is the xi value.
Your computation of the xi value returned 0.00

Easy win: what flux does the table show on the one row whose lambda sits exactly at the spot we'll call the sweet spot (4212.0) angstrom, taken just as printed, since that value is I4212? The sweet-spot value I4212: 35.88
